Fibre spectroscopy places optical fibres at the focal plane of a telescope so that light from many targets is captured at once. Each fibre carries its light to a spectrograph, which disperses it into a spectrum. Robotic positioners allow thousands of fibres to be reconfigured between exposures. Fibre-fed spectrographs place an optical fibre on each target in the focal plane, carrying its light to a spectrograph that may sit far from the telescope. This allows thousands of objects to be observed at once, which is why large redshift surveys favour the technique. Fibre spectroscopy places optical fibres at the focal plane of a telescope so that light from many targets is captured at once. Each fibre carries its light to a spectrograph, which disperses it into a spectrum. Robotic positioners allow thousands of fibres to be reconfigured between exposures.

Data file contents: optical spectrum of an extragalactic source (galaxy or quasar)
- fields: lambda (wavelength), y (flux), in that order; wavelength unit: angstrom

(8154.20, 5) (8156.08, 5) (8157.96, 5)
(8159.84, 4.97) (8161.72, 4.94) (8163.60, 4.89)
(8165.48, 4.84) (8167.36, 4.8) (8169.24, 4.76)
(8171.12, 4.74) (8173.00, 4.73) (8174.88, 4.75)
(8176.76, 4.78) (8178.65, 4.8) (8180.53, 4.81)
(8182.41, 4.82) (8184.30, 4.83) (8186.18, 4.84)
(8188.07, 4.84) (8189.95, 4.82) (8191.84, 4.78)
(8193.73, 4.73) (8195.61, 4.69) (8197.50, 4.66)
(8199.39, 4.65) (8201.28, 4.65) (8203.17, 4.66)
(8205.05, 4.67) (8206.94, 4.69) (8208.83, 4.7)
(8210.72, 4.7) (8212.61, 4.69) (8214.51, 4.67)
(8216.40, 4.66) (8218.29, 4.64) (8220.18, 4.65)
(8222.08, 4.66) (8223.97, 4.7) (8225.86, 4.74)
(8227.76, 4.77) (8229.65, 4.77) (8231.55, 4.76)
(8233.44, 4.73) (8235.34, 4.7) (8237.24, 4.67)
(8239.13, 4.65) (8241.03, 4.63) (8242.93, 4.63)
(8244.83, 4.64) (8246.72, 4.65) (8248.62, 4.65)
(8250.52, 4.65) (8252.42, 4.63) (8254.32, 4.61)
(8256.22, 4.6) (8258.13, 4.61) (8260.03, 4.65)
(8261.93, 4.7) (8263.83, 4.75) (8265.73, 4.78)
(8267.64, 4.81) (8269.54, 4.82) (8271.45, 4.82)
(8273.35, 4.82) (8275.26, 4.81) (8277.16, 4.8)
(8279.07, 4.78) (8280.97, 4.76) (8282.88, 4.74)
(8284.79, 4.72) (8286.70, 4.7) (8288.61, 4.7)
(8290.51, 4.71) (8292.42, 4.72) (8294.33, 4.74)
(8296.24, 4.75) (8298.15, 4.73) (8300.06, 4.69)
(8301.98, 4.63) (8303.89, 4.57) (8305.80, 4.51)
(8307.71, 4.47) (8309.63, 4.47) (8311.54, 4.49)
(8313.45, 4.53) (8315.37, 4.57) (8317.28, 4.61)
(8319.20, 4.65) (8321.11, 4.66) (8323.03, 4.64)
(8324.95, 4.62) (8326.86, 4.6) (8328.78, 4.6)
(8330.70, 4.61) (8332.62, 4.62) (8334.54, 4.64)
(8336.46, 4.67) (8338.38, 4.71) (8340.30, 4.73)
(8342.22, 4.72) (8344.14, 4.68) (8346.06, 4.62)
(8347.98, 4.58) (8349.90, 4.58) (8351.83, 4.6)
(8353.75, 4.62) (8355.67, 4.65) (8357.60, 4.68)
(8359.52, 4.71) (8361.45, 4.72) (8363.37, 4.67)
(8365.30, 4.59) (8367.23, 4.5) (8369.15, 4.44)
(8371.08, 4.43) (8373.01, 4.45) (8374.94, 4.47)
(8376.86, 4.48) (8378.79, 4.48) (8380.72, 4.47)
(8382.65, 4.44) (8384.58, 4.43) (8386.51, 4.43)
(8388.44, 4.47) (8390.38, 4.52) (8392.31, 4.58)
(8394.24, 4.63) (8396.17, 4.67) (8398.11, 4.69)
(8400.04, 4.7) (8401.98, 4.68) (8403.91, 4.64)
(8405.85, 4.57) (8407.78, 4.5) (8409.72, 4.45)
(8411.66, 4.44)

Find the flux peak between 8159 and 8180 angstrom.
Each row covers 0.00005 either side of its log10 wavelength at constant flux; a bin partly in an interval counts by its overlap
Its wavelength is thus 8159.84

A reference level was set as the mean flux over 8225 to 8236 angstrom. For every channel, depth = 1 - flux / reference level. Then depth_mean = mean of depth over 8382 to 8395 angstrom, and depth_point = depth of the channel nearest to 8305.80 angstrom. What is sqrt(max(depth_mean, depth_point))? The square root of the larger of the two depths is 0.23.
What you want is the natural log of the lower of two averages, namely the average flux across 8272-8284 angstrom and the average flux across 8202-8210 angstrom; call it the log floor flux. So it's 1.54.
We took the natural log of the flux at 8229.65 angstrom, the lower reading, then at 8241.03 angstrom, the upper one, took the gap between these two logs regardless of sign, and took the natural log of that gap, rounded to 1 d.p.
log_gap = -3.5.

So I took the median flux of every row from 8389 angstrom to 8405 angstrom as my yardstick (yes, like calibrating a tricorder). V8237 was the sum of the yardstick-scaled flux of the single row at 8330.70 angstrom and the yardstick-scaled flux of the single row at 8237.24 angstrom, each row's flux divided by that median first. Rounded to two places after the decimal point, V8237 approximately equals 1.99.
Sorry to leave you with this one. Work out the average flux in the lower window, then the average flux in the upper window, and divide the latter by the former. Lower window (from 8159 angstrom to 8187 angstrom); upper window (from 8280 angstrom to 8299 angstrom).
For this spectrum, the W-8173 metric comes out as 0.981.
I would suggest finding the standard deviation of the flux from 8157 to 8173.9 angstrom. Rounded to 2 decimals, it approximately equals 0.10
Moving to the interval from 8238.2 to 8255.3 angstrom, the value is 0.01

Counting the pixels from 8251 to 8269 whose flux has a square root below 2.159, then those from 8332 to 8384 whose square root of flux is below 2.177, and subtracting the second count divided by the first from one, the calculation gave -4.4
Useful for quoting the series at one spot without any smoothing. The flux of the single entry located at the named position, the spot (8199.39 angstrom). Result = 4.65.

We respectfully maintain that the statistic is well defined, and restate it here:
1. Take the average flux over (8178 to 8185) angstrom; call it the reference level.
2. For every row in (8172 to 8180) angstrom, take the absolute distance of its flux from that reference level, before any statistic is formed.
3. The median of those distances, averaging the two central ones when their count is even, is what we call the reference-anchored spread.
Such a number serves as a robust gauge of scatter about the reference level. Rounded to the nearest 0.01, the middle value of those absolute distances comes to 0.05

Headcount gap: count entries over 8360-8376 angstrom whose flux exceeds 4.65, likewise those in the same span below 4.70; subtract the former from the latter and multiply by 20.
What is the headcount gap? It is 100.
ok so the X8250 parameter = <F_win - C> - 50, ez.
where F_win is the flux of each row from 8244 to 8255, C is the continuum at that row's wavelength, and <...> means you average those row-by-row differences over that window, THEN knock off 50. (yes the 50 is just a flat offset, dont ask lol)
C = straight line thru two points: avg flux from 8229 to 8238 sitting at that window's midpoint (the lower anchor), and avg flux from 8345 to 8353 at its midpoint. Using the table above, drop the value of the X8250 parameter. -50.1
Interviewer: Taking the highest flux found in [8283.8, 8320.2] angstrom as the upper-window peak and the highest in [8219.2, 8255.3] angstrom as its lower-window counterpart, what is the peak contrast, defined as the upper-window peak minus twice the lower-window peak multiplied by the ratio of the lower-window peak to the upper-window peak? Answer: -4.83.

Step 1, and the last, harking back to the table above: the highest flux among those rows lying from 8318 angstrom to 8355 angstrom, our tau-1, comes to 4.73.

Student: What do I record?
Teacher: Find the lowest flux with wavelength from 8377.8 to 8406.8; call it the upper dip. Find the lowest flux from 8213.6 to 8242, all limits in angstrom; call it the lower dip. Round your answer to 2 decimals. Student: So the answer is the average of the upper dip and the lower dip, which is 4.53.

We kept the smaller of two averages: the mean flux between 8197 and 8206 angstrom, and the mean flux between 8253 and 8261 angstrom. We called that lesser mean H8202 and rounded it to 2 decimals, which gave 4.62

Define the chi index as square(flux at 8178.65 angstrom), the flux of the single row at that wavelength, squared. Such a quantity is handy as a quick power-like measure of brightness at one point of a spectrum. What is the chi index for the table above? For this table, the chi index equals 23.0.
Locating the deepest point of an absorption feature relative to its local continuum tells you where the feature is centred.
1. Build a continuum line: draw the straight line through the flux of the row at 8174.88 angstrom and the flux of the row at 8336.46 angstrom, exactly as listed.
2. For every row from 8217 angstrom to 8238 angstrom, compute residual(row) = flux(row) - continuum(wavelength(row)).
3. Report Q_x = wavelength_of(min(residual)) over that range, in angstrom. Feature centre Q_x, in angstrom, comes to 8218.29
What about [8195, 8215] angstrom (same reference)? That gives 8199.39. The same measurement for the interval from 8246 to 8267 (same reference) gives 8256.22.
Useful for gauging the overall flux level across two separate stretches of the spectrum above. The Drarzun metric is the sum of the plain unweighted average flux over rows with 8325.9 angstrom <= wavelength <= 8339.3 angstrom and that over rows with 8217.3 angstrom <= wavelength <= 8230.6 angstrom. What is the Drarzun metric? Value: 9.340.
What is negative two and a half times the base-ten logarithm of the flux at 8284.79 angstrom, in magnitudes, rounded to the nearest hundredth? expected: -1.68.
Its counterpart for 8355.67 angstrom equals -1.67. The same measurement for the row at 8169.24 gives -1.69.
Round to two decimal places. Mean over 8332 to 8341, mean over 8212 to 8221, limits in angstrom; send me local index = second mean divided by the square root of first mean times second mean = 1.00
